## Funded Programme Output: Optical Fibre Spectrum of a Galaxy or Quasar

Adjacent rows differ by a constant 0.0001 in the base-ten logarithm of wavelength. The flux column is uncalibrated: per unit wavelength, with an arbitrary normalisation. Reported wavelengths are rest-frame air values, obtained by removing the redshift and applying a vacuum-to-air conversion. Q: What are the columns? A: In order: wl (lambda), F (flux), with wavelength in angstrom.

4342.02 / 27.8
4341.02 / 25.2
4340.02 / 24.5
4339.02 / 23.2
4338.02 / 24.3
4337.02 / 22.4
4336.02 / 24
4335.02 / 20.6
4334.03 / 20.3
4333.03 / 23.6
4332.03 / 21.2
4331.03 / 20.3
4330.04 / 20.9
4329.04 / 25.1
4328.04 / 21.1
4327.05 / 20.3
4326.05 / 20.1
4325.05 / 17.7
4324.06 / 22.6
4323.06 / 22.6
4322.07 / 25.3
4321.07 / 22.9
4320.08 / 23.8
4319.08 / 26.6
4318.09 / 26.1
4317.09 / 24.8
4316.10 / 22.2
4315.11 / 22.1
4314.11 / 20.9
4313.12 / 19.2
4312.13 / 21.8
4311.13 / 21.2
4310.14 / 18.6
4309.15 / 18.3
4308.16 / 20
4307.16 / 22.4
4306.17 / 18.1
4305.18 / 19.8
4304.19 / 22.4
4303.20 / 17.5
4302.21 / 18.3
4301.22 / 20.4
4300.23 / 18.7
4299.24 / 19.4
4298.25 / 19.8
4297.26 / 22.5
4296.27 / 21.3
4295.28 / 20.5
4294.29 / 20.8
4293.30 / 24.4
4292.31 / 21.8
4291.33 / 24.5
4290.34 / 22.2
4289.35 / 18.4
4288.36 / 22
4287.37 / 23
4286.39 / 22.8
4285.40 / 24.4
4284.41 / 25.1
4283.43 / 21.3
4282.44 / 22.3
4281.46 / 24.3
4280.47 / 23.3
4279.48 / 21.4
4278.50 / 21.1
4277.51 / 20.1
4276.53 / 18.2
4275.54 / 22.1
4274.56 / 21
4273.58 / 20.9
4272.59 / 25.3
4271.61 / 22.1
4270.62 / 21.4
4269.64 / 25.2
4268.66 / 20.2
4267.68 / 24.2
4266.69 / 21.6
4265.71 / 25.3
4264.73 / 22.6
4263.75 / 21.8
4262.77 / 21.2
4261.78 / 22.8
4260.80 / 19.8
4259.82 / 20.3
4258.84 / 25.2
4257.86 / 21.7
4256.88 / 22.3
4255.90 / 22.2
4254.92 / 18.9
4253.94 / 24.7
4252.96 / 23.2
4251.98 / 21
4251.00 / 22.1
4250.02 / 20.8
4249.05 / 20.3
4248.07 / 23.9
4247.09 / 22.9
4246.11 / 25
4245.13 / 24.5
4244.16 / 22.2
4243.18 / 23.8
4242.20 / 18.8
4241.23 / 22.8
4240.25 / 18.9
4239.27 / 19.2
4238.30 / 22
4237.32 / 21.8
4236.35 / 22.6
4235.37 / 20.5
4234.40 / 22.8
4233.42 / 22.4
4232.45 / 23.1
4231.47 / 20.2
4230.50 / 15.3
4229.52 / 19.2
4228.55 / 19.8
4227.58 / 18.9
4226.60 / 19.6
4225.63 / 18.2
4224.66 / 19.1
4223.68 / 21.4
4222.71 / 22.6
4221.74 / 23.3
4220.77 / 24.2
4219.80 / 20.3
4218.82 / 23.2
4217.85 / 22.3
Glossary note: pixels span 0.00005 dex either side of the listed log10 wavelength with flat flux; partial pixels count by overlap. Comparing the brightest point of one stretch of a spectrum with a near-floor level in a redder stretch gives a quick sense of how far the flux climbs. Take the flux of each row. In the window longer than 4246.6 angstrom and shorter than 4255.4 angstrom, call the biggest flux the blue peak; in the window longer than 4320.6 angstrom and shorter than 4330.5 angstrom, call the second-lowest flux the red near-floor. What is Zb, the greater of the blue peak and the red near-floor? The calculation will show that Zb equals 24.7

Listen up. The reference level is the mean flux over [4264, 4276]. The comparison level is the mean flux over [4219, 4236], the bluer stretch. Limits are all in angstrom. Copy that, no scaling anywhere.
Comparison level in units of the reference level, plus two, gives 2.91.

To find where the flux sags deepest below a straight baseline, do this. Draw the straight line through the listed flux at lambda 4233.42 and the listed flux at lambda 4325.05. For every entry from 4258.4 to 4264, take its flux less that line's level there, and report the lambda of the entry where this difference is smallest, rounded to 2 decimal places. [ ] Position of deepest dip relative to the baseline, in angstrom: 4260.80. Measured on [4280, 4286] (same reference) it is 4283.43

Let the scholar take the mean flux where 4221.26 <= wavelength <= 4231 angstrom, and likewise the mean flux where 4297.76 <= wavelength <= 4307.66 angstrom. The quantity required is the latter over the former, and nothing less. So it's 1.00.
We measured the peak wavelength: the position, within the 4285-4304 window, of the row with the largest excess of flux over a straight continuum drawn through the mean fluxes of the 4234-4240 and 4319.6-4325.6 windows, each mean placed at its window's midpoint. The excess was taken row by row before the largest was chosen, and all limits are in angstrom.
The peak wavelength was 4291.33 angstrom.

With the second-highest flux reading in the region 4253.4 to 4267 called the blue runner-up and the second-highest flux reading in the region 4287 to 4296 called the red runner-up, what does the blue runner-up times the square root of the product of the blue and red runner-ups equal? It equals 625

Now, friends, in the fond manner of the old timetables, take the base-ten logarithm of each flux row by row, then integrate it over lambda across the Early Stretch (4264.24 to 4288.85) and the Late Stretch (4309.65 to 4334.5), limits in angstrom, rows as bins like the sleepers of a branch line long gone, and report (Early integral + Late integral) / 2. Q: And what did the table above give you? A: 33.3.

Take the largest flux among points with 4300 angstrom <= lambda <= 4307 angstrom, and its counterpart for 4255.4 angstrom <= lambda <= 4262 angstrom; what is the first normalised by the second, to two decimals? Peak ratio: 0.89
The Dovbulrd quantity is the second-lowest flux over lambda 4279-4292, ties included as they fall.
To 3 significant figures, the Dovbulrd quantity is 21.3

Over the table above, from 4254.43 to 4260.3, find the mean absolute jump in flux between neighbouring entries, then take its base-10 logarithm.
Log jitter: 0.39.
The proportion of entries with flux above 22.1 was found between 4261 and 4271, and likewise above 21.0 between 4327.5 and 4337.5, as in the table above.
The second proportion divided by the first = 1.2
